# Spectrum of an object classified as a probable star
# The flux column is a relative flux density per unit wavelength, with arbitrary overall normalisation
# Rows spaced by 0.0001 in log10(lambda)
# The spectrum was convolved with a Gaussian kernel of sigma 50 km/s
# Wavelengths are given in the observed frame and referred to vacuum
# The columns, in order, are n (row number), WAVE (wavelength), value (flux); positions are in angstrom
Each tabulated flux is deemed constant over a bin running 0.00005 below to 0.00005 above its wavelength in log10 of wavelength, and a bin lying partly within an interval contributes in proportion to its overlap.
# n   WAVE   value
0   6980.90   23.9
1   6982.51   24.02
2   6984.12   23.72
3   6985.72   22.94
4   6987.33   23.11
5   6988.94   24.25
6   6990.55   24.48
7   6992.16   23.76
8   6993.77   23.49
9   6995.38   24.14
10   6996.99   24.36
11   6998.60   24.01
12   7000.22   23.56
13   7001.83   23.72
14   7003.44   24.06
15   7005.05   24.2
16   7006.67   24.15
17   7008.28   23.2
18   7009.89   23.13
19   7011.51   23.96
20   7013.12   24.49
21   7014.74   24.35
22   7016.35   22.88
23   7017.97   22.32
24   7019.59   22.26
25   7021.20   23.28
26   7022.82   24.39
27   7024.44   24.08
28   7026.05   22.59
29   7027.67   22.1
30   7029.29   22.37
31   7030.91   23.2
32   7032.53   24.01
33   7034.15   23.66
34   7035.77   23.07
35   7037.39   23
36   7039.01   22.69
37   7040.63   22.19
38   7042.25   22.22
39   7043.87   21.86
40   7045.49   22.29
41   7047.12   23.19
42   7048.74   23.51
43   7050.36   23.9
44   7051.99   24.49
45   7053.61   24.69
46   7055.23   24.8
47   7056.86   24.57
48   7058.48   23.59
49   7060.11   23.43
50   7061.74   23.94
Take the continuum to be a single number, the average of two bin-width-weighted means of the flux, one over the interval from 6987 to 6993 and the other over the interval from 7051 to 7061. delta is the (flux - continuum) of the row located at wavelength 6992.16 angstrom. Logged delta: -0.3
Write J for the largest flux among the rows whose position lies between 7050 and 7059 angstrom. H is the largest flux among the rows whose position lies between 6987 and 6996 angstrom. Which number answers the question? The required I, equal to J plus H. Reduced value 49.3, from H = 24.48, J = 24.8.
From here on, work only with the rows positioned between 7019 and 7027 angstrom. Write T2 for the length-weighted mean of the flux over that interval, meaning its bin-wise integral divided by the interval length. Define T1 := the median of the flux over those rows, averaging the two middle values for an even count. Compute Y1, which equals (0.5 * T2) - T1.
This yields -11.6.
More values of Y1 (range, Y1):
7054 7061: -12.0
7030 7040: -11.5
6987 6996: -12.0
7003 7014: -12.1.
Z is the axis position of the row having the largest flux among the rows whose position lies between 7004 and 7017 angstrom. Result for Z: 7013.12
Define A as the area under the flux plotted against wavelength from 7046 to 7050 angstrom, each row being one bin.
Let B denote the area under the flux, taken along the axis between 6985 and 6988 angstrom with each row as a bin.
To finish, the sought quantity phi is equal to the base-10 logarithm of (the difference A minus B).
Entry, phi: 1.38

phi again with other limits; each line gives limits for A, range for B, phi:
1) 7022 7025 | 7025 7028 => 0.69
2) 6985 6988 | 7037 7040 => -0.18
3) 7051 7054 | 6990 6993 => 0.11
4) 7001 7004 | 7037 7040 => 0.52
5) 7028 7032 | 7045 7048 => 1.36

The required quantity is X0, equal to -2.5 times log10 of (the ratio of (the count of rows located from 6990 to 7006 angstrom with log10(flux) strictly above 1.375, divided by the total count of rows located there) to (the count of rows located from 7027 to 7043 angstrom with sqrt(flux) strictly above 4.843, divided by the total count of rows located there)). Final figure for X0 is -1.5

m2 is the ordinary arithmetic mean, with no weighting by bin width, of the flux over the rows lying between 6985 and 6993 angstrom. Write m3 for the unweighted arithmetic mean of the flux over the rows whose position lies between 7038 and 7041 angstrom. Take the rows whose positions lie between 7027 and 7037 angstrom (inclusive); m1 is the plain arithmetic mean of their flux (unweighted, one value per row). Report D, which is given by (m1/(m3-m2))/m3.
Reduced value -0.8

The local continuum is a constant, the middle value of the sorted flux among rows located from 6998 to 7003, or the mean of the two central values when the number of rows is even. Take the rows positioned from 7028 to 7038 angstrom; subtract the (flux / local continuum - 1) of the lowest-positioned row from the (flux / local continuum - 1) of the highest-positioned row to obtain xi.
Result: 0.027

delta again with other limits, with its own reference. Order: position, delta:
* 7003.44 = 0.0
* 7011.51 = -0.1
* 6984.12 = -0.4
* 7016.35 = -1.2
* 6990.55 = 0.4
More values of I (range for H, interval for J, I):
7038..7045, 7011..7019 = 47.2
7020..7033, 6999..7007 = 48.6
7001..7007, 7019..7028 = 48.6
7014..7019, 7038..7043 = 47.0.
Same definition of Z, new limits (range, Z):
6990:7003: 6990.55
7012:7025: 7013.12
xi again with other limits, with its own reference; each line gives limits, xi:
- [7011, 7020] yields -0.072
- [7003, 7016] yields 0.012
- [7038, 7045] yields -0.035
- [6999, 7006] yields 0.027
